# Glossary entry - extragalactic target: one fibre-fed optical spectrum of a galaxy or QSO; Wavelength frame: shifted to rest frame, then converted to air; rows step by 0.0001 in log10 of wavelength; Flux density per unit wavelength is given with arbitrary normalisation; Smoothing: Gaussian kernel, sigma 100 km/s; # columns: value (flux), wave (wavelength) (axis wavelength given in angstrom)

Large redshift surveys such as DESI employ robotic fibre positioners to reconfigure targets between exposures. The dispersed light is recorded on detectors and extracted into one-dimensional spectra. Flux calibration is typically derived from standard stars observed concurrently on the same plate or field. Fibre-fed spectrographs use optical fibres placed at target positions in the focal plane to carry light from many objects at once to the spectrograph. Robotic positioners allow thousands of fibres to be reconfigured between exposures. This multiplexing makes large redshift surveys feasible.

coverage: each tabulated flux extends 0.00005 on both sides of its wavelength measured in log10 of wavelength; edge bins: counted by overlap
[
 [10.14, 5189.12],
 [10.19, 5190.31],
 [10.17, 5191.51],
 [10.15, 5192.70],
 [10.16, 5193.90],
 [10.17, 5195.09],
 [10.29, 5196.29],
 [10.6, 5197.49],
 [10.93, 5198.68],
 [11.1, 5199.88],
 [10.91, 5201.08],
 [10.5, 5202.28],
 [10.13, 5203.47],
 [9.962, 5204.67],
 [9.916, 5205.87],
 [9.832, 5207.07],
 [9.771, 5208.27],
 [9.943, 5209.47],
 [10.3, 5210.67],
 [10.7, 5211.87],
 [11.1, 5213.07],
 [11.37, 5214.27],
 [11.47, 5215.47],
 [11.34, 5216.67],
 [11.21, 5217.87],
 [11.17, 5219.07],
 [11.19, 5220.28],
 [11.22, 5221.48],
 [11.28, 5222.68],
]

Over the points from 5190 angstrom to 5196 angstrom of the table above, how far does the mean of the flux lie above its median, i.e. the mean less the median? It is 0.00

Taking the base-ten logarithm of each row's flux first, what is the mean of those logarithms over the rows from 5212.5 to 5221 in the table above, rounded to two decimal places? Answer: 1.05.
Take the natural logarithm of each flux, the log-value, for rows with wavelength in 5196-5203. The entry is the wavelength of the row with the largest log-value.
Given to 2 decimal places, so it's 5199.88 angstrom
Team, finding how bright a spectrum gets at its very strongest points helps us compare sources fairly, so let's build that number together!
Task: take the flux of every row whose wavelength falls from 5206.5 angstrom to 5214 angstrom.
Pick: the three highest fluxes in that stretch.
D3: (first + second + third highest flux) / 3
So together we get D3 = 10.7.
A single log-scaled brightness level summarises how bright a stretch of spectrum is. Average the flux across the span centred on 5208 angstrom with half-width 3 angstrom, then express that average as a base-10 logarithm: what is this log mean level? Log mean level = 1.00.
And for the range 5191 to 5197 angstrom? 1.01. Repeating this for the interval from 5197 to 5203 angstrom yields 1.03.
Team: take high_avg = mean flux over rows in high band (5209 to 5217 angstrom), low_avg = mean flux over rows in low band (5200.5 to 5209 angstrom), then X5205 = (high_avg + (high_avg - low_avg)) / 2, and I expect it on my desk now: 5.8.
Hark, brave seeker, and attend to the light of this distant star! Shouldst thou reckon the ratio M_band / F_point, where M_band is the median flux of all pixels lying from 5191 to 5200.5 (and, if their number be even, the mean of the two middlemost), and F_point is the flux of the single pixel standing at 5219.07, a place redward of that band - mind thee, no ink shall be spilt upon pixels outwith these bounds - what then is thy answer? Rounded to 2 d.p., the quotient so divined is 0.92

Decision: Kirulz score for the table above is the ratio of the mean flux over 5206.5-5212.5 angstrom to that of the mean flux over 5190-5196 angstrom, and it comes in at 0.99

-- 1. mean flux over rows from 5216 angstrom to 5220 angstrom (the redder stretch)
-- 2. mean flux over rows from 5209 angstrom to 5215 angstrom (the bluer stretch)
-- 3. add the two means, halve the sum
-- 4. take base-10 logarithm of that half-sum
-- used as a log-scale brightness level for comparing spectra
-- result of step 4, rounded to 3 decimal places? 1.040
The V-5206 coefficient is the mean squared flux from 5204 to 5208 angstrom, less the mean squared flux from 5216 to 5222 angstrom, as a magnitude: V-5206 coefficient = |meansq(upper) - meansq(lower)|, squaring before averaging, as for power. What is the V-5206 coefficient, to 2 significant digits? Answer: 28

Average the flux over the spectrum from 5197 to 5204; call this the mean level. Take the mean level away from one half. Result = -10.2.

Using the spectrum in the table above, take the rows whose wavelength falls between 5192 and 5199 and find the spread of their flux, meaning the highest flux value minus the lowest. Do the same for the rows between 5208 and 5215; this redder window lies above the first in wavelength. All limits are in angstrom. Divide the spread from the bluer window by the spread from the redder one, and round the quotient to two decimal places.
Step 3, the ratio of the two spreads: 0.49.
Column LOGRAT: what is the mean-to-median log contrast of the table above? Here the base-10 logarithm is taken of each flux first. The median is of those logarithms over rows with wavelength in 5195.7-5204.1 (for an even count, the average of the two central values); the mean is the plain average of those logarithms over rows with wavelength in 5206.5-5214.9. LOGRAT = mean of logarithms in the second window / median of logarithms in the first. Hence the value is 0.993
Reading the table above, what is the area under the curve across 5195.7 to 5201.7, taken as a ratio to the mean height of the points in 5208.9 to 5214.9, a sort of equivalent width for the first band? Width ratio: 6.0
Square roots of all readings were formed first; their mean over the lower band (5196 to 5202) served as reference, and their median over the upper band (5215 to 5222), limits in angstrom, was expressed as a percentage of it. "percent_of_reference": 102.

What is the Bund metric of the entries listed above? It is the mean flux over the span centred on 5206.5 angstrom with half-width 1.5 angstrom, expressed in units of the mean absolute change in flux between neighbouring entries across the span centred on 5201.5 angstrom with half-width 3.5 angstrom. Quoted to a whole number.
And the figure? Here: 38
